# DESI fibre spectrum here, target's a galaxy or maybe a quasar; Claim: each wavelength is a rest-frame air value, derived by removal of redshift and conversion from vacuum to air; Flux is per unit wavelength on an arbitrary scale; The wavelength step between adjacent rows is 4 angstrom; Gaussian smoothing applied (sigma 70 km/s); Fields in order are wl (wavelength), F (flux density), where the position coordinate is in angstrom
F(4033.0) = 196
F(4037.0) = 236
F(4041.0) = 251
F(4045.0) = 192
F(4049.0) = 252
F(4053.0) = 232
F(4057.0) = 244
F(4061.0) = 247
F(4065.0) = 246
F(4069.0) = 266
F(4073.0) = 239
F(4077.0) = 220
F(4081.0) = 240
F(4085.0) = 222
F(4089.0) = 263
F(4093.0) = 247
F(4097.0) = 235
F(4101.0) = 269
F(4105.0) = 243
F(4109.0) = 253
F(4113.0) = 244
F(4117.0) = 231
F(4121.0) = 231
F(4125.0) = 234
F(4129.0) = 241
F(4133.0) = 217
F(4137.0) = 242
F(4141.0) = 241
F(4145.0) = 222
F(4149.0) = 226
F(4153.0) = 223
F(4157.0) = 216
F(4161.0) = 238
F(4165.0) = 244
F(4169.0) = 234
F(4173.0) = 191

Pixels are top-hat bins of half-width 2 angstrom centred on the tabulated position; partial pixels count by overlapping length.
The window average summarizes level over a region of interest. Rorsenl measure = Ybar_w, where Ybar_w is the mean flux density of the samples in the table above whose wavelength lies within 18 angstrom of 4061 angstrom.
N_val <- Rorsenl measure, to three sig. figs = 238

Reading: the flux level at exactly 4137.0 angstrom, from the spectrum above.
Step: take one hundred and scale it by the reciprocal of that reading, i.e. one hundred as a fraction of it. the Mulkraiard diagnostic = 0.413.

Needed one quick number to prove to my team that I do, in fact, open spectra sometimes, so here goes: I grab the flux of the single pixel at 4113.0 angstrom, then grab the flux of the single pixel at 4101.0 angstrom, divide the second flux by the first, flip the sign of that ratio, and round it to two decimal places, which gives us -1.10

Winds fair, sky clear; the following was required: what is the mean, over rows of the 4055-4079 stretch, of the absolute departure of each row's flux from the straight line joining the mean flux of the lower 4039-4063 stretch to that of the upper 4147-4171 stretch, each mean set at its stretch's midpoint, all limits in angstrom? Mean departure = 13.2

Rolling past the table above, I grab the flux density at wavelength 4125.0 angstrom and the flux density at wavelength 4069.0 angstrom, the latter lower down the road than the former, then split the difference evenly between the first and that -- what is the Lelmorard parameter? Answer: 250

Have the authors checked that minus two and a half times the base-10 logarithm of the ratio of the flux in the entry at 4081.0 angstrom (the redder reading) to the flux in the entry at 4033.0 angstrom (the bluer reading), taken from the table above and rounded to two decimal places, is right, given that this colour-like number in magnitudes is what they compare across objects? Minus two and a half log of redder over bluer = -0.22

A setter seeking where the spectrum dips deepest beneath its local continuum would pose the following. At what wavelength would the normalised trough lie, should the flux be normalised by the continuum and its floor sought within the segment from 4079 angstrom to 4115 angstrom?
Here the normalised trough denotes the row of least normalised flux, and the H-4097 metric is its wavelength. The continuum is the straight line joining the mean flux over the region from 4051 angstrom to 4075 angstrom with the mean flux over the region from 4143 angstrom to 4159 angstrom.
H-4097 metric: 4085.0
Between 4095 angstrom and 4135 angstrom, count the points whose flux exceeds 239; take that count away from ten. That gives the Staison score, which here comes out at 5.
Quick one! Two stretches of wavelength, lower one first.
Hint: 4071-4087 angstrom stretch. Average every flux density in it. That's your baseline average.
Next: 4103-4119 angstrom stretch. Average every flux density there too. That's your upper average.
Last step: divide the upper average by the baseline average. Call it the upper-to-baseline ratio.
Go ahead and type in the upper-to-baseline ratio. 1.05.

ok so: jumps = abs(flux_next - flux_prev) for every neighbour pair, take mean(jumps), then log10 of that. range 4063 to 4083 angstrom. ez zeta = 1.33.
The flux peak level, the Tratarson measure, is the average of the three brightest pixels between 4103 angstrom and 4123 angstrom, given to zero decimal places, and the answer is 247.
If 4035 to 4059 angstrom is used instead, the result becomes 249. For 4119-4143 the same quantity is 241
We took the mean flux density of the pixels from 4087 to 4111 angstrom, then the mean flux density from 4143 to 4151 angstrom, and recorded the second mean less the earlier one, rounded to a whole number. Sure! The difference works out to -28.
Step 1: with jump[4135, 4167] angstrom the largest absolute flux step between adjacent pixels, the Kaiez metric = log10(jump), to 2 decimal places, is 1.34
